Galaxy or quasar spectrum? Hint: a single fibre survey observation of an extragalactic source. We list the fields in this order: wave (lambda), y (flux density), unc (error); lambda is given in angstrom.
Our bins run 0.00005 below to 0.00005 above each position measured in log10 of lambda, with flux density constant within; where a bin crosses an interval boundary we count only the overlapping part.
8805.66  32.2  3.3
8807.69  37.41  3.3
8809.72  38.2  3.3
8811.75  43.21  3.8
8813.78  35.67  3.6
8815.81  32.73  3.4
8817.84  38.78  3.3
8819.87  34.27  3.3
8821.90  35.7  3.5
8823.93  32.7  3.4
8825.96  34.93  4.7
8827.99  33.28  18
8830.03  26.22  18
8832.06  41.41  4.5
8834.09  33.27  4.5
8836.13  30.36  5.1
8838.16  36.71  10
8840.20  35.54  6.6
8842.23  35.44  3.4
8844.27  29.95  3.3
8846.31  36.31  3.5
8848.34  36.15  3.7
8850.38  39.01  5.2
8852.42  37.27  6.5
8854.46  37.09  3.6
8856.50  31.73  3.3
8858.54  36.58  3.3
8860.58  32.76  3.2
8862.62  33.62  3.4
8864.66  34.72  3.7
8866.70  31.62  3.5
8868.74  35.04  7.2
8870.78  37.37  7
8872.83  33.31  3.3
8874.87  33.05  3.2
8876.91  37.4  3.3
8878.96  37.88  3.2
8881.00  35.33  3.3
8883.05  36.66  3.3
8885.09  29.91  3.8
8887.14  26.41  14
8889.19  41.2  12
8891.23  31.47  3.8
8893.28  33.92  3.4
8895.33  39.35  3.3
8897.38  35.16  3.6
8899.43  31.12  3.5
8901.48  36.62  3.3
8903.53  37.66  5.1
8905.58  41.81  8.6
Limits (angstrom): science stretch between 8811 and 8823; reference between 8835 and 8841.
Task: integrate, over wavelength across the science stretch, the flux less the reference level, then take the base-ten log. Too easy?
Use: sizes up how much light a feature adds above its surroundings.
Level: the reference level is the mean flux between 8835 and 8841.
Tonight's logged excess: 1.5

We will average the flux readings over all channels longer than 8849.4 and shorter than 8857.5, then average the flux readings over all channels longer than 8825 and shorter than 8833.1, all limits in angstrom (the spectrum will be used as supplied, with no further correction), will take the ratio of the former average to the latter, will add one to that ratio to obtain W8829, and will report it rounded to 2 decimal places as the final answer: 2.07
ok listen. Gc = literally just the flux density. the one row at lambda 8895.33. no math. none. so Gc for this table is 39.35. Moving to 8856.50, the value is 31.73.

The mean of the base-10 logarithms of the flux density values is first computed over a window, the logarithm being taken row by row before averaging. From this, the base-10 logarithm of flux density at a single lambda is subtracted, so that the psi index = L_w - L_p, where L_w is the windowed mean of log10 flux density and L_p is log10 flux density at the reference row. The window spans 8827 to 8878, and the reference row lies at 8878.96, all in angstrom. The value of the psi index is -0.04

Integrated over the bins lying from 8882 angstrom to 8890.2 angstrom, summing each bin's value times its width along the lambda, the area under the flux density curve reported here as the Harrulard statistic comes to 275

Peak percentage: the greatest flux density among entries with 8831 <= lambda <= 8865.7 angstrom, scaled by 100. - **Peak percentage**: 4141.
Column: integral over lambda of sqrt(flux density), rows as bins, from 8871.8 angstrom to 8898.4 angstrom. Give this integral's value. 156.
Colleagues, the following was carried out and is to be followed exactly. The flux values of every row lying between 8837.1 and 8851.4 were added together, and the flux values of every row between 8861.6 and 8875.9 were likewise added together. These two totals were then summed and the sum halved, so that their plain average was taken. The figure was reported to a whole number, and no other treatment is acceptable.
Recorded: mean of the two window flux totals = 244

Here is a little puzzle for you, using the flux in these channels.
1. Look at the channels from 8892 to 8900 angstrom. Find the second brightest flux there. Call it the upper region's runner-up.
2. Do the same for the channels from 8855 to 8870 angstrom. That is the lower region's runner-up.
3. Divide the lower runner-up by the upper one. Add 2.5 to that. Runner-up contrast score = 3.50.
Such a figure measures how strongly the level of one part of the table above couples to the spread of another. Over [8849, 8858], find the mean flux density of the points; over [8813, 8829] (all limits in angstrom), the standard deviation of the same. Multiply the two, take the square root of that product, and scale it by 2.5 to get 21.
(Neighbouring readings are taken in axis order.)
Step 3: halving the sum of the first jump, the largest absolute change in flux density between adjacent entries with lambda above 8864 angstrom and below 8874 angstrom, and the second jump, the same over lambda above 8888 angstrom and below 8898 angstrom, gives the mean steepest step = 6.9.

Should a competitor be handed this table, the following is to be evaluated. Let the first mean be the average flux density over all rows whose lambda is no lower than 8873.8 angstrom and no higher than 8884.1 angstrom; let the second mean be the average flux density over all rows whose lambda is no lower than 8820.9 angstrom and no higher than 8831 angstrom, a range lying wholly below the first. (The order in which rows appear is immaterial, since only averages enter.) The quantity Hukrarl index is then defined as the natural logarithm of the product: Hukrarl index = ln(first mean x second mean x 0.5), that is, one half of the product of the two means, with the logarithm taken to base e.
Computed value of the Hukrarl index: 6.38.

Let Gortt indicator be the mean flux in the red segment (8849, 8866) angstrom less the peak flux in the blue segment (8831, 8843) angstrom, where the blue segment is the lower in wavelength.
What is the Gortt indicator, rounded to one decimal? -6.1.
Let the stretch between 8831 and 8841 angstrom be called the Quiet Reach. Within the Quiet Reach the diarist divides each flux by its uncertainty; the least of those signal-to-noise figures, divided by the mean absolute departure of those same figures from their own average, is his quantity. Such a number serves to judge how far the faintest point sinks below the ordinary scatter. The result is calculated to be 2.3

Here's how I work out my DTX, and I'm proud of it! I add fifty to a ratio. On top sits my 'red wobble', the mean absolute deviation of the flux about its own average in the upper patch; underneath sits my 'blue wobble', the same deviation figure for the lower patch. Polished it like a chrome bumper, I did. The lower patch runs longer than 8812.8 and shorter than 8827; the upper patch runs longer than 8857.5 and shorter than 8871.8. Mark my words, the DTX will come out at 51.1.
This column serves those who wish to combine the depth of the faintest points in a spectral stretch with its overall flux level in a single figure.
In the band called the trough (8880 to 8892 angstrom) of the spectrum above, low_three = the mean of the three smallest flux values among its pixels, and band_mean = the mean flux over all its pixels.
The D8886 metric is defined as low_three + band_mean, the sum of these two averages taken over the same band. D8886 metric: 63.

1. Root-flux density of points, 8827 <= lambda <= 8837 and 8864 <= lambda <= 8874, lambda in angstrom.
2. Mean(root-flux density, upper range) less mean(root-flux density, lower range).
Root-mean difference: 0.14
